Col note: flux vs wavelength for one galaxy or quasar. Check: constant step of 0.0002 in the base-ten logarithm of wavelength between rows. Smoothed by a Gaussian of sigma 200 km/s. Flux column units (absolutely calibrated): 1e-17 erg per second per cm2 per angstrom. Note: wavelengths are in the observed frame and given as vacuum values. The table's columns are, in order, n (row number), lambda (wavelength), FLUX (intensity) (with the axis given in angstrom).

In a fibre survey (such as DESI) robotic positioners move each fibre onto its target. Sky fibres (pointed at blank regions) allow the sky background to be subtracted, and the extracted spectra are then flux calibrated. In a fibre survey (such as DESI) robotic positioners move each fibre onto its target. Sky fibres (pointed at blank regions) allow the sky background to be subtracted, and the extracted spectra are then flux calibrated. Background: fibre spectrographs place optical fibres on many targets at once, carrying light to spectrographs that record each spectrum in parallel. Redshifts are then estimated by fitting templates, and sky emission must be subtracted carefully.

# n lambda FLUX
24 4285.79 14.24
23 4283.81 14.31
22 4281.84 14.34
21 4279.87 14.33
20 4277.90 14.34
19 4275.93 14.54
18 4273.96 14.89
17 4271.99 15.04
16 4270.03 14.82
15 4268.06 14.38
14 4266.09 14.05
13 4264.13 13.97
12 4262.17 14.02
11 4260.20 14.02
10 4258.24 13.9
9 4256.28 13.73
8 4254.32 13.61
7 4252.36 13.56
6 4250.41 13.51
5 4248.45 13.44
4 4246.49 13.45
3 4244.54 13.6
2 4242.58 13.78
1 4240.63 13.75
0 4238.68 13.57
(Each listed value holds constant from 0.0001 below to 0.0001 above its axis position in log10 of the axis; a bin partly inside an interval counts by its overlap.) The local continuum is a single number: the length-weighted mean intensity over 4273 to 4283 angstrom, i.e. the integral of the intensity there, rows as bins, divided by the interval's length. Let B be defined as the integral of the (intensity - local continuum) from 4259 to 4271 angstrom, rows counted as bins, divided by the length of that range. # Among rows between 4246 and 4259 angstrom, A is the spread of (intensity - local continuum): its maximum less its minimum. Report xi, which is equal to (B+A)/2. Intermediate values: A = 0.46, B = -0.3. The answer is 0.09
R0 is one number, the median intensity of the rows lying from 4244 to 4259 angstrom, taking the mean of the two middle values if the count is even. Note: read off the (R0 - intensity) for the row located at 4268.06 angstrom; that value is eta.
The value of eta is -0.80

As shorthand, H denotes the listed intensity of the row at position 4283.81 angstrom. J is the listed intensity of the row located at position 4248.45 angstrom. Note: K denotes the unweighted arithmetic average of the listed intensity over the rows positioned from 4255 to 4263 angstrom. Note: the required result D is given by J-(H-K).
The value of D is 13.0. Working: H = 14.31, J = 13.44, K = 13.9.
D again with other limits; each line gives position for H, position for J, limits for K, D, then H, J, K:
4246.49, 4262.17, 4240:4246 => 14.3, 13.45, 14.02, 13.7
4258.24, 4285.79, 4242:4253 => 13.9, 13.9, 14.24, 13.6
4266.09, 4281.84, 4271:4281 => 14.9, 14.05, 14.34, 14.6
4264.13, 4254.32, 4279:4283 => 14.0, 13.97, 13.61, 14.3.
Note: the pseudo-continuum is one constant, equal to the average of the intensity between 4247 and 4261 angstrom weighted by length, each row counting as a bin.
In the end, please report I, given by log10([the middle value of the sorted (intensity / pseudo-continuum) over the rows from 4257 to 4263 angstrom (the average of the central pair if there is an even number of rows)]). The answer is 0.011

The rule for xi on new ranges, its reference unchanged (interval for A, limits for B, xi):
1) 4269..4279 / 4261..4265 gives 0.10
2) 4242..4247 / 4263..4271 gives 0.07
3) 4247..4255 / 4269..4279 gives 0.20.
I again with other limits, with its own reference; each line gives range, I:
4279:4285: 0.020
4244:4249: -0.007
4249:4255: -0.004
